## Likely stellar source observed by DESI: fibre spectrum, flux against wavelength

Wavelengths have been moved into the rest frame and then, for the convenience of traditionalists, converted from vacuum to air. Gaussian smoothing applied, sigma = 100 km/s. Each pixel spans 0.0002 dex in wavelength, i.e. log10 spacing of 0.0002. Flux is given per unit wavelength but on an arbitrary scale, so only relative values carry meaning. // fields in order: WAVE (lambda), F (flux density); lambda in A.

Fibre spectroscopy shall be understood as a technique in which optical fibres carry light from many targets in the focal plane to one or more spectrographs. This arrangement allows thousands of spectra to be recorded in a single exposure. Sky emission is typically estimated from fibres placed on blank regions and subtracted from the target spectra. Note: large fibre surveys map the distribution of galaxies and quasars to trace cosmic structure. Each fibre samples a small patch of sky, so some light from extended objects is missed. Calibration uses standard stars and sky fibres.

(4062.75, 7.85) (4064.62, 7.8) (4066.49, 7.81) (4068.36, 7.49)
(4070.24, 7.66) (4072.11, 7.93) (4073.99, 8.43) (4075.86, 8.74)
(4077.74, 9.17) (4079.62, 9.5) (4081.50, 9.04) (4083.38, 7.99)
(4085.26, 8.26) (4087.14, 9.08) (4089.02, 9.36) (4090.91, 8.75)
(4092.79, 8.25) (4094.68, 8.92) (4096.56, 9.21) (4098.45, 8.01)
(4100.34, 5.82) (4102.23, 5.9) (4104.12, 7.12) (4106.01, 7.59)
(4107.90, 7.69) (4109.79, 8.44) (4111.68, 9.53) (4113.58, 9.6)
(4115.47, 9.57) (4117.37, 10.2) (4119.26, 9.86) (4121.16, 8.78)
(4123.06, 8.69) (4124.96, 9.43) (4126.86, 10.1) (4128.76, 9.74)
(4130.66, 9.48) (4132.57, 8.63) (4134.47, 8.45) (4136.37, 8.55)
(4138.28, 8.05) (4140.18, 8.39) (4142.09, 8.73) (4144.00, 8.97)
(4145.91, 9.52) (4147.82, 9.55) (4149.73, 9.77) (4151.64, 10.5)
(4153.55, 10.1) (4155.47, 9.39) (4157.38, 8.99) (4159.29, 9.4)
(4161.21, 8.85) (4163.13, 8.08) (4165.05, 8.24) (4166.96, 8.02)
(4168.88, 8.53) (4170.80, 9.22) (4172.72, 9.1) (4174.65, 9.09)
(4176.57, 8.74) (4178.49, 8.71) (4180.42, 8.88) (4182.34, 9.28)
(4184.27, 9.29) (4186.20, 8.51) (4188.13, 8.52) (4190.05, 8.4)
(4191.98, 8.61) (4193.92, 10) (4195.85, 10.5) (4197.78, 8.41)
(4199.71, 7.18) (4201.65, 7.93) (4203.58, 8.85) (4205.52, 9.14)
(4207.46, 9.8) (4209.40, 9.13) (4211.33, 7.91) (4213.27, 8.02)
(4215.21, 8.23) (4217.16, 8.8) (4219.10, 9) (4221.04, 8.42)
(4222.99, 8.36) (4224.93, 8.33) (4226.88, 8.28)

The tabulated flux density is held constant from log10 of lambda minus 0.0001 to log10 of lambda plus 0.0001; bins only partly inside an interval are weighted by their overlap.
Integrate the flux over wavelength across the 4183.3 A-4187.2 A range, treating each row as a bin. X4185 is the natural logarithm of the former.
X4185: 3.54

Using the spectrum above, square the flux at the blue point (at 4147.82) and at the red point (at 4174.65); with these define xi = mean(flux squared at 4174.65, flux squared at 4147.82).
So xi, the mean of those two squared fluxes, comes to 86.9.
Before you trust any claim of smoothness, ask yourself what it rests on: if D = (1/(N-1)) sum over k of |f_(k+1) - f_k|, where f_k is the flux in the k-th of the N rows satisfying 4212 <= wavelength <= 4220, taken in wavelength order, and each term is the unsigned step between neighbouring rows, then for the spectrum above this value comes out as 0.33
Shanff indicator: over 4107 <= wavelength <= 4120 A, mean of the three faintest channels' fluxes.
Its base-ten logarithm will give 0.93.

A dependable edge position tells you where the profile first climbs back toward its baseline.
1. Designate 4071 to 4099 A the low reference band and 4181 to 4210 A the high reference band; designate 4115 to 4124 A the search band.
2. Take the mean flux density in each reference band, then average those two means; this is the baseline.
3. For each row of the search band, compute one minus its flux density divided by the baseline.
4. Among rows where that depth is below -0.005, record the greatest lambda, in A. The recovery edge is 4119.26 A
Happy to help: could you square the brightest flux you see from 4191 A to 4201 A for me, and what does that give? 110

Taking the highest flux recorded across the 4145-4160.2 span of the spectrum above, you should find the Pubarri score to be 10.5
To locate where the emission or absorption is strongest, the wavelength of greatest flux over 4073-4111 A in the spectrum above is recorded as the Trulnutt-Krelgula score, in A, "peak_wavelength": 4079.62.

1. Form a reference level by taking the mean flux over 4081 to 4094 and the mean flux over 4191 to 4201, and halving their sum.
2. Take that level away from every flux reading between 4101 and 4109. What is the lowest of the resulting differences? -2.9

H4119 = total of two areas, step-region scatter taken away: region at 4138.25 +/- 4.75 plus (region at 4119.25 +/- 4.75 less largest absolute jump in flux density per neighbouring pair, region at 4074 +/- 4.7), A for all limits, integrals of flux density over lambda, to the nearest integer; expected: 169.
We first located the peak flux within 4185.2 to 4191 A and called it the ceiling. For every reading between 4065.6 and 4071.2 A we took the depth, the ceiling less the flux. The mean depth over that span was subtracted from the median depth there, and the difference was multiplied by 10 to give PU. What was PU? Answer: -0.1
